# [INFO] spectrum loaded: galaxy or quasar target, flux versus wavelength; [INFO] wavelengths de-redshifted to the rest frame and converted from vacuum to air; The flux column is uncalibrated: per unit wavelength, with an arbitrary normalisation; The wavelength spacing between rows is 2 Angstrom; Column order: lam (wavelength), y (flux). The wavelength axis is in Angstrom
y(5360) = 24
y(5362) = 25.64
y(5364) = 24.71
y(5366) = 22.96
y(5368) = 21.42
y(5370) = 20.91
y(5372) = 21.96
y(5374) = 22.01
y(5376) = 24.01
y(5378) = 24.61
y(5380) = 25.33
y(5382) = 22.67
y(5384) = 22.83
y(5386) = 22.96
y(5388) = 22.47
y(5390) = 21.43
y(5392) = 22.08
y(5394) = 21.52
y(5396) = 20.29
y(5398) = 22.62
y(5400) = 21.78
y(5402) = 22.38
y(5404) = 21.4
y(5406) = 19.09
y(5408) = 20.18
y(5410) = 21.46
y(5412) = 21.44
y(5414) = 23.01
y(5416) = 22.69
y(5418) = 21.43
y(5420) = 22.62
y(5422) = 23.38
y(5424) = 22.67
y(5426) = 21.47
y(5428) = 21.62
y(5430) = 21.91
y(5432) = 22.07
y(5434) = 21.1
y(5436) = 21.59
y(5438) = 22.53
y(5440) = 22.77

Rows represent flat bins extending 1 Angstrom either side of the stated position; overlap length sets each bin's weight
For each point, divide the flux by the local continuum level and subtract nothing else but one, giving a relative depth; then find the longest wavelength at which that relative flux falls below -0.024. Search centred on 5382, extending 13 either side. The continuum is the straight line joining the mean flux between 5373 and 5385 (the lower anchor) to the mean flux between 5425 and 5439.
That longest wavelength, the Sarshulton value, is 5394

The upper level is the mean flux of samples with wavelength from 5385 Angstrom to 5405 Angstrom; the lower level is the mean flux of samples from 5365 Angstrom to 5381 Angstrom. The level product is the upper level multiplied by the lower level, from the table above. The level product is 501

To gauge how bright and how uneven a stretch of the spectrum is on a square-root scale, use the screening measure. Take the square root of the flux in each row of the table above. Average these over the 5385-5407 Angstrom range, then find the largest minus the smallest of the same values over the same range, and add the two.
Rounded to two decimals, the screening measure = 5.07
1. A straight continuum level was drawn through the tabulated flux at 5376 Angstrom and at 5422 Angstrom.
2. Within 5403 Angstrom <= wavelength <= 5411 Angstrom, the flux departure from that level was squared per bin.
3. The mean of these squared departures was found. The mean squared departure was 10.3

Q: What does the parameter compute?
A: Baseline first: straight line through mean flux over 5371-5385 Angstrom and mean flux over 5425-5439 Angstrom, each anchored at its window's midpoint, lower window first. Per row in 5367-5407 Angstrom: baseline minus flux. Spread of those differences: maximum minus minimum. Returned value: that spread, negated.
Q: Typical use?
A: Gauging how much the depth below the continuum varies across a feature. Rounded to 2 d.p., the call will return -5.47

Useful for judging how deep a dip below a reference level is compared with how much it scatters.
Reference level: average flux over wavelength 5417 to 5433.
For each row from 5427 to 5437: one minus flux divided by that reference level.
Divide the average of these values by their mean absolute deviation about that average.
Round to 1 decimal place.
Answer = 1.8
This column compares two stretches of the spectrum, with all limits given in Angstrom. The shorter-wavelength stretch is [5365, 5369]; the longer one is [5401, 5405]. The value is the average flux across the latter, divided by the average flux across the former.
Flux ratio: 0.99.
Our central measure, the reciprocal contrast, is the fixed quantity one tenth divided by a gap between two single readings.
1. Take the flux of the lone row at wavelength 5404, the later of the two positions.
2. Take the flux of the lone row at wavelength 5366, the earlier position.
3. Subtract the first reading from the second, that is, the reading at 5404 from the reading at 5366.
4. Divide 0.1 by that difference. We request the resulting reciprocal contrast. 0.064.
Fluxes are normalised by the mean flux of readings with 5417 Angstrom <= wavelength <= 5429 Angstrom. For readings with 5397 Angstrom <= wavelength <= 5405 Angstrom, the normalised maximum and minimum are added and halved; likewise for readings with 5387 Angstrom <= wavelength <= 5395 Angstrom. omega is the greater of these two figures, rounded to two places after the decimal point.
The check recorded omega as 0.99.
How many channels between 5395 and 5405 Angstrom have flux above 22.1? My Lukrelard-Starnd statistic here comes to 2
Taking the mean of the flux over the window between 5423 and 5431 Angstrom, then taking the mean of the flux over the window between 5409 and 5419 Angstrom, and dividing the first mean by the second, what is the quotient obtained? 1.00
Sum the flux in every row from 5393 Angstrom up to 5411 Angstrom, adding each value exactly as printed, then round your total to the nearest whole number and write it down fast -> 191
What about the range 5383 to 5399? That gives 176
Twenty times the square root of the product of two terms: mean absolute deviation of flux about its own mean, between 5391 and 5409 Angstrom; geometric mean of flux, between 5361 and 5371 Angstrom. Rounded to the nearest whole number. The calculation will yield 93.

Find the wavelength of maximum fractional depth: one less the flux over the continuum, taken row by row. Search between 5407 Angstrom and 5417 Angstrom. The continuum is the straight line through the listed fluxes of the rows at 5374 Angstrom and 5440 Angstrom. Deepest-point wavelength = 5408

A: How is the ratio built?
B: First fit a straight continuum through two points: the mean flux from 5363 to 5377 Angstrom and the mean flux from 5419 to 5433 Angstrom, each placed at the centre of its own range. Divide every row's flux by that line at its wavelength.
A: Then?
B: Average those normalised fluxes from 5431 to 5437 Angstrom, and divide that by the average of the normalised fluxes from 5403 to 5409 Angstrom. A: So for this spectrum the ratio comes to 1.08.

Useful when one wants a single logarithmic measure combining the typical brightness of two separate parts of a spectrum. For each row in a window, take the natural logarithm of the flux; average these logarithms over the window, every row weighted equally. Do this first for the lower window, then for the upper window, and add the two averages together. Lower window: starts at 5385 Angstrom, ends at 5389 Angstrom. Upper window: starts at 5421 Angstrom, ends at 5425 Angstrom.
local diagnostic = 6.26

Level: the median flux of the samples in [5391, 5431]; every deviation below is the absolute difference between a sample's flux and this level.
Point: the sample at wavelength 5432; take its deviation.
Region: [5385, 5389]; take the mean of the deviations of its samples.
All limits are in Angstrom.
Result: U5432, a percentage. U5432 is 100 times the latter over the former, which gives 274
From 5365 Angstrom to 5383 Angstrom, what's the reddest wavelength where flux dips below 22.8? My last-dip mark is 5382 Angstrom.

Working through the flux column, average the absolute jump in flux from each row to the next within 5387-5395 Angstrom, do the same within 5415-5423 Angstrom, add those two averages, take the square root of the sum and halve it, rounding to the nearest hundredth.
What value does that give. 0.67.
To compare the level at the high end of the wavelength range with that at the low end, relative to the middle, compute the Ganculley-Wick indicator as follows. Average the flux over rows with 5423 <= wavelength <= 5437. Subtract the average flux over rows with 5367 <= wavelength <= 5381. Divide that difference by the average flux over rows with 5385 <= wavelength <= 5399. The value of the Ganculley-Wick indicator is -0.051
